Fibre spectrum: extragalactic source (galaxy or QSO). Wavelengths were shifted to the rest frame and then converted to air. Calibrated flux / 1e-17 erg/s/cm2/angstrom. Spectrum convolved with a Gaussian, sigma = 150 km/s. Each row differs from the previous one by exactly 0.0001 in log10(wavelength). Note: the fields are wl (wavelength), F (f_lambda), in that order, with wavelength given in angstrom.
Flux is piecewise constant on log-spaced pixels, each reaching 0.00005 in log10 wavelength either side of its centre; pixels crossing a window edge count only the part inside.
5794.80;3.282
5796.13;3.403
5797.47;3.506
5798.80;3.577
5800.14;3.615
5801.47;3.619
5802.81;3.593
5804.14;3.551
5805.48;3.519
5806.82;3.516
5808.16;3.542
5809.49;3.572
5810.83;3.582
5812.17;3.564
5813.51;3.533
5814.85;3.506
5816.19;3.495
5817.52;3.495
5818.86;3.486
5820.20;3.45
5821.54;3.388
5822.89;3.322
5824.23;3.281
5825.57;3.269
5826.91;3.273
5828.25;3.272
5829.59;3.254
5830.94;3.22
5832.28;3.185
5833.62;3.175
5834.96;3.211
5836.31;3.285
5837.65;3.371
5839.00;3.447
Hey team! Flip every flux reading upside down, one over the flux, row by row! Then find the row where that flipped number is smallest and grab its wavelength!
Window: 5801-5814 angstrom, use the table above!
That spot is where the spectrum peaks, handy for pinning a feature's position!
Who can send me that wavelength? 5801.47 angstrom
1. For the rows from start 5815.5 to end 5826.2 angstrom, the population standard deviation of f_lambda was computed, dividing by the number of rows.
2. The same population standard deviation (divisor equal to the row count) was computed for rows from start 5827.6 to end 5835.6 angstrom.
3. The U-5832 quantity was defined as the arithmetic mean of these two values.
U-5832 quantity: 0.0625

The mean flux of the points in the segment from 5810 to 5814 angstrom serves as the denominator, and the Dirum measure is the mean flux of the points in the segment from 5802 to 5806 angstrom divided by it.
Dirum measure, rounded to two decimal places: 1.00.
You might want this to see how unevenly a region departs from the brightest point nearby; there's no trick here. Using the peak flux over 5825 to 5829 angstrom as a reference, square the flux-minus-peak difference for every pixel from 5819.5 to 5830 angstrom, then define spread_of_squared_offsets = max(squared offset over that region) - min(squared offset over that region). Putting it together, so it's 0.031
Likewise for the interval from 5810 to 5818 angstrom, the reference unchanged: 0.046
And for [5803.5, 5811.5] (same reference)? 0.036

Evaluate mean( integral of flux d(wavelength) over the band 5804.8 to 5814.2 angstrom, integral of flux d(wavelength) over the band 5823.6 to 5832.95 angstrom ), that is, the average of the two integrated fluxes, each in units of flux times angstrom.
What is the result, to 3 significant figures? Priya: 31.9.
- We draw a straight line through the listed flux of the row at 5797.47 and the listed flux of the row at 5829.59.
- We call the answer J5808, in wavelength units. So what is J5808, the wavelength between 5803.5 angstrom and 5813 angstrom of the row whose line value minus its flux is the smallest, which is 5810.83 angstrom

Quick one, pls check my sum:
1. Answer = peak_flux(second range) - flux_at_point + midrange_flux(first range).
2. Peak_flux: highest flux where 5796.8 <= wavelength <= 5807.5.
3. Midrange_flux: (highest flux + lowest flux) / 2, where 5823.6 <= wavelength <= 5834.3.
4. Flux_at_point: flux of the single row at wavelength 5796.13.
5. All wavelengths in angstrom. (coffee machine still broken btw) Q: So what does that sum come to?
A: 3.44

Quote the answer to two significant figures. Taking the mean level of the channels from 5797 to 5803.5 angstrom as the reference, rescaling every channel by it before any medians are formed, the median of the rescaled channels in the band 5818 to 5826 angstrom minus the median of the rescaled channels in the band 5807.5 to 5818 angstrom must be -0.051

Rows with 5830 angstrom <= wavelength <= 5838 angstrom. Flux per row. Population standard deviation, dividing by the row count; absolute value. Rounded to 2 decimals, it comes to 0.07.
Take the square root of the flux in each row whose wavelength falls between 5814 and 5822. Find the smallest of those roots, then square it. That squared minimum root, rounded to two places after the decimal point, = 3.39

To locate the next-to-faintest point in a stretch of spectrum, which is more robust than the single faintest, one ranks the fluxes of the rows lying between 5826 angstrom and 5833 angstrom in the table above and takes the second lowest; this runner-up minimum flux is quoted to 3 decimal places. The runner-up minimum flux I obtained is 3.220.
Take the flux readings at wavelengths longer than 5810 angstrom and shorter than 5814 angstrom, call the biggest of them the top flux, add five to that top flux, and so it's 8.58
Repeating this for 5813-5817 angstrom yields 8.53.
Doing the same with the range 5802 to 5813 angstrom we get 8.59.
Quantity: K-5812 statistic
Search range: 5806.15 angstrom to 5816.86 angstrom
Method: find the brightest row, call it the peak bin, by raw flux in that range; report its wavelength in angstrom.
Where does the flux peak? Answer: 5810.83 angstrom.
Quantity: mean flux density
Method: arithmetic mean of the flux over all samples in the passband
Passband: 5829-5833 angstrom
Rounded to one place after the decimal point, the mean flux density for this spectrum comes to 3.2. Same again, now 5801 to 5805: 3.6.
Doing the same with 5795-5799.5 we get 3.5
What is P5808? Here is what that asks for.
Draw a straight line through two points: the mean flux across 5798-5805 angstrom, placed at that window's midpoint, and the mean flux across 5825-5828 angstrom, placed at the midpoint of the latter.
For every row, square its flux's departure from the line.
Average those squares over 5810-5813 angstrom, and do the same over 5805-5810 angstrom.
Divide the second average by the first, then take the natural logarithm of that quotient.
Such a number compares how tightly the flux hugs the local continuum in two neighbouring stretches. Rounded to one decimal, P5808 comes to -1.7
